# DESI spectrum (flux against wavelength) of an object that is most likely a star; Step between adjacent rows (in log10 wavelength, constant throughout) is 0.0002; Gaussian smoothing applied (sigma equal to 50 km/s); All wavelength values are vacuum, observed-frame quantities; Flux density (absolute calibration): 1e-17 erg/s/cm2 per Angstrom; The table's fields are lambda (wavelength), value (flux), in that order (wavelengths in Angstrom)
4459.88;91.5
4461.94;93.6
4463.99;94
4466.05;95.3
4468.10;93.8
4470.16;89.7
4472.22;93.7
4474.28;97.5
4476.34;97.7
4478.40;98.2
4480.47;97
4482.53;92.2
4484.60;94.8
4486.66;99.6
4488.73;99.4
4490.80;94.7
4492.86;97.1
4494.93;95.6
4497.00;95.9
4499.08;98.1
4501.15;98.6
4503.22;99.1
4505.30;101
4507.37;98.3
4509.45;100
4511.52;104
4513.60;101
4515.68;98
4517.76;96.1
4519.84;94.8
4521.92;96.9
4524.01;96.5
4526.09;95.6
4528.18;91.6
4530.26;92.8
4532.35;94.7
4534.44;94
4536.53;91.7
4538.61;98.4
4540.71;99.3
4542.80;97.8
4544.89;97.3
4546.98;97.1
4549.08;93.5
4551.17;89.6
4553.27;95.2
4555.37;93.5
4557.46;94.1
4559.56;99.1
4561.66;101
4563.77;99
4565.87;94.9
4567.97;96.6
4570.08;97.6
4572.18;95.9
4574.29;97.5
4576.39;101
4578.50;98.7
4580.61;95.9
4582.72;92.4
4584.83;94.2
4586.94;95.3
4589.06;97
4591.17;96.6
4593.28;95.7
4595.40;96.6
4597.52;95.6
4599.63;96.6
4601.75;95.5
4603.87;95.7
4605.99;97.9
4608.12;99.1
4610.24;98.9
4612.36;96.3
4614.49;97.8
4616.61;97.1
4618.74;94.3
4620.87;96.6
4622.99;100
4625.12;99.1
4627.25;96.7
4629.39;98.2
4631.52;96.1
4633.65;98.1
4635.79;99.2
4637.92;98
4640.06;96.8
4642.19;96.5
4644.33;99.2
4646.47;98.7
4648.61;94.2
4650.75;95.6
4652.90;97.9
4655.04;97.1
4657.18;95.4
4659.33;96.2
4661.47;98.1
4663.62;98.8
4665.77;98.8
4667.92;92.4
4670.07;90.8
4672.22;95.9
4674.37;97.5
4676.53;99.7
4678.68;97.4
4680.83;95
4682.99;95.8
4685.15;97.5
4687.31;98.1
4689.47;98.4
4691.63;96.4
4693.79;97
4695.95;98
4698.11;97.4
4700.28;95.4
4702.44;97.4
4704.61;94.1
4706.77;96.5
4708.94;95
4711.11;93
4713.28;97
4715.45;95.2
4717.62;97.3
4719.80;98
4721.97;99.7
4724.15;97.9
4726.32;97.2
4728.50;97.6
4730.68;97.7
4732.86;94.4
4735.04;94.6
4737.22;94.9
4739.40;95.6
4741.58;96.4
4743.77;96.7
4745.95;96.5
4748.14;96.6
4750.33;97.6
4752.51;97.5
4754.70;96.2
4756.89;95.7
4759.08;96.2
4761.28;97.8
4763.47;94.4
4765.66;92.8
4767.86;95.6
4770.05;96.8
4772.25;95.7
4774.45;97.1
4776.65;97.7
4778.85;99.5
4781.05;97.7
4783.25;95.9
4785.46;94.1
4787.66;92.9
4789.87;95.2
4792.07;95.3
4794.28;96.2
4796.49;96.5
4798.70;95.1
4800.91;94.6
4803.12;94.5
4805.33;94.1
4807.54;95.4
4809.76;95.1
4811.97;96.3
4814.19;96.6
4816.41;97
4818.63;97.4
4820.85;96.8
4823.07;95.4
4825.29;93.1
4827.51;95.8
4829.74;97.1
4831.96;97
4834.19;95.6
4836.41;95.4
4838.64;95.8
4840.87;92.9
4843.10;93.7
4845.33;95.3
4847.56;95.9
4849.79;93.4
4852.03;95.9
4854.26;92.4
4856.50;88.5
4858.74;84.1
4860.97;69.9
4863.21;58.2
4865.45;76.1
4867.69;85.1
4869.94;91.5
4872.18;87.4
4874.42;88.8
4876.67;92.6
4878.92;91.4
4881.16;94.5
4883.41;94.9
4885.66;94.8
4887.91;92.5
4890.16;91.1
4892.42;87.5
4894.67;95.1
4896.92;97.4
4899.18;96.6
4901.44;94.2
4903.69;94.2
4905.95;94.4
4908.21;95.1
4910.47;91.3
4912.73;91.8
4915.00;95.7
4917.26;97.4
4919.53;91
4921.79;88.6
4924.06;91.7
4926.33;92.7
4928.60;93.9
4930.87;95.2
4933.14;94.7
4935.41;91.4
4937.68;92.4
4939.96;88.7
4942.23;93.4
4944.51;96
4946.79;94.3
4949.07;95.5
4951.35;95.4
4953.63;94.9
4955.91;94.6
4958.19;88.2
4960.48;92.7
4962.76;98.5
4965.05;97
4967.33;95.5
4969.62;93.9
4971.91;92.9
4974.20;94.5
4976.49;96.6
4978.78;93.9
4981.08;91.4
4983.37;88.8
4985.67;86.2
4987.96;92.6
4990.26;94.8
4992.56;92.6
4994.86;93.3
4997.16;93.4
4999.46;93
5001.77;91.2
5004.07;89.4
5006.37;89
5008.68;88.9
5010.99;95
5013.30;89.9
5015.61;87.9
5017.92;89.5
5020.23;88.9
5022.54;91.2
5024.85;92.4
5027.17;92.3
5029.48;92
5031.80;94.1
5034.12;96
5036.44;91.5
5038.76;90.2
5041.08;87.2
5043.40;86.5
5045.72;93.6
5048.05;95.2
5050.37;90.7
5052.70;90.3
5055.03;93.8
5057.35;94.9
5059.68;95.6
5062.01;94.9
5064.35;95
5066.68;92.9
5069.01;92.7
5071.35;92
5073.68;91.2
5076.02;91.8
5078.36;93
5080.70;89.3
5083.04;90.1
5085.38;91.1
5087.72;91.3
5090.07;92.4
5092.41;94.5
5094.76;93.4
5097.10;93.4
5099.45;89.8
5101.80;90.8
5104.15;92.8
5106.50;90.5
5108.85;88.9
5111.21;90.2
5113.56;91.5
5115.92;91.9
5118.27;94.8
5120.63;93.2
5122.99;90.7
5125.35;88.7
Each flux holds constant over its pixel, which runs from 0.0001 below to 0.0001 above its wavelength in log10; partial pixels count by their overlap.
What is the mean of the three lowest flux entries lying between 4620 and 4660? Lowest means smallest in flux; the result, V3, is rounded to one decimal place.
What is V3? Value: 95.1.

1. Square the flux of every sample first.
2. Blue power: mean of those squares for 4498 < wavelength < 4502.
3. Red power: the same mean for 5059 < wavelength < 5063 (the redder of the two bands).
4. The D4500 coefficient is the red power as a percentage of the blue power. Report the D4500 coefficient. 94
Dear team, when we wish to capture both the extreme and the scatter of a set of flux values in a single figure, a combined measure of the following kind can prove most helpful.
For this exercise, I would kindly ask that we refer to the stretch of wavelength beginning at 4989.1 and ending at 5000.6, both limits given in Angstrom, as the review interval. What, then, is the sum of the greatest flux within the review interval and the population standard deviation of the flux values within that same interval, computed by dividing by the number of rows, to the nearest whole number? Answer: 96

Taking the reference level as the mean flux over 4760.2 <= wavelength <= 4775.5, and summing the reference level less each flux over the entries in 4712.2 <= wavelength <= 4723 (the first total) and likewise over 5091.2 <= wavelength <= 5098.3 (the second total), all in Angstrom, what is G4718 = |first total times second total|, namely 50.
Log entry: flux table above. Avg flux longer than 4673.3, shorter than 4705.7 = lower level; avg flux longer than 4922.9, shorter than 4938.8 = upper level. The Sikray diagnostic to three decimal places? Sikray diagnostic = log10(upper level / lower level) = -0.018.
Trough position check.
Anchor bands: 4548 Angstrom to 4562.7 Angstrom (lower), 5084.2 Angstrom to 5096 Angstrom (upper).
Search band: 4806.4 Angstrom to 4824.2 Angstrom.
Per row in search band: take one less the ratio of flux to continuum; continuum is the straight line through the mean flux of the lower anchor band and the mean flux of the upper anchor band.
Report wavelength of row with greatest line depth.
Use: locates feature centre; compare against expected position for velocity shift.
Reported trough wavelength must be 4809.76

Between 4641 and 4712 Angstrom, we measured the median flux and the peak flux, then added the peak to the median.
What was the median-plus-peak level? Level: 197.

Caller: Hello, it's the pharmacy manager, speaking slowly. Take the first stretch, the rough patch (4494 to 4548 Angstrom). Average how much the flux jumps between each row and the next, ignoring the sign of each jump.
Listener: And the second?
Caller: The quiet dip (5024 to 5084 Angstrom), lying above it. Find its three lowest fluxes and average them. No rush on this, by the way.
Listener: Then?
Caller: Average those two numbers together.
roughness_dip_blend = 44.8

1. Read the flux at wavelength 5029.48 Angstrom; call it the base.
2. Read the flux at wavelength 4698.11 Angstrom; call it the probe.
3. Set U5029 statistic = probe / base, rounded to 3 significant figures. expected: 1.06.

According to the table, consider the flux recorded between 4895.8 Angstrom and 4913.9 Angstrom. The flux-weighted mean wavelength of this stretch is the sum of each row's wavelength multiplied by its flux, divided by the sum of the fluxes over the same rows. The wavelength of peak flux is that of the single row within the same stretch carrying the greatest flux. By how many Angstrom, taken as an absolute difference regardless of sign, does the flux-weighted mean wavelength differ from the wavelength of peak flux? 7.8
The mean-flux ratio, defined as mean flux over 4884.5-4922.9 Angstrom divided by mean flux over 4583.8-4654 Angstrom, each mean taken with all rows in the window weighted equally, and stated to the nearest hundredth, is 0.96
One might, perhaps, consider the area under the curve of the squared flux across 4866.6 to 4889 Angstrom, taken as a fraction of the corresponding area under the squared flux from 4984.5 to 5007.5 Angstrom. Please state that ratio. 0.97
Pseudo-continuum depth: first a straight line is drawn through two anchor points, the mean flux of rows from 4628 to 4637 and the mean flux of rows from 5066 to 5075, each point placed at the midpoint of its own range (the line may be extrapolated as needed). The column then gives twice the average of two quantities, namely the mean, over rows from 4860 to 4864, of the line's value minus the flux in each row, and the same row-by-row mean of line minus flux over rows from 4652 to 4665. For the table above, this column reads 31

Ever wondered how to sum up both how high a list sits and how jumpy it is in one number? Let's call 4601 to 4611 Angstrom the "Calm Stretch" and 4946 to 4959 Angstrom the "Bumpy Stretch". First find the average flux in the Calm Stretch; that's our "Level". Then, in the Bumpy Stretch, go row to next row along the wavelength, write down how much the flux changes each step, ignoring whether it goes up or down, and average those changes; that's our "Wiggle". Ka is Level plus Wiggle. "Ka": 99.1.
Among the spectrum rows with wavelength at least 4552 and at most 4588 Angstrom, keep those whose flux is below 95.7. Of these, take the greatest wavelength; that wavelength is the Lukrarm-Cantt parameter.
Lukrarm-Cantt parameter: 4586.94 Angstrom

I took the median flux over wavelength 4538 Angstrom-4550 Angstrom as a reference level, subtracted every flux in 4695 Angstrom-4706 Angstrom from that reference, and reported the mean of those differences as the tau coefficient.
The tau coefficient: 1.1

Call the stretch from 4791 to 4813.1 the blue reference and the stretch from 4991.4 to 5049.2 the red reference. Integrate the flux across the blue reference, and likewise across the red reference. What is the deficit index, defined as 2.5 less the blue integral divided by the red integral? 2.1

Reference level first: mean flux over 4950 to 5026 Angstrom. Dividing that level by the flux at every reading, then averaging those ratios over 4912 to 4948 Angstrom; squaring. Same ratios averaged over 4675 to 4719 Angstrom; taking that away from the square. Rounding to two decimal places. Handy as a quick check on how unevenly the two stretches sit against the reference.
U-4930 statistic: 0.03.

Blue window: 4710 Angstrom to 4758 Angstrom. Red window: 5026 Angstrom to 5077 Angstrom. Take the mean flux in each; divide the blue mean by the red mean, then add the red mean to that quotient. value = 93.5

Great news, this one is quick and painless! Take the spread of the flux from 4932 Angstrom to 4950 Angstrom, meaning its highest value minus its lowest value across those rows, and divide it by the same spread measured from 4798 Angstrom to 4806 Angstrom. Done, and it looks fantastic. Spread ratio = 7.3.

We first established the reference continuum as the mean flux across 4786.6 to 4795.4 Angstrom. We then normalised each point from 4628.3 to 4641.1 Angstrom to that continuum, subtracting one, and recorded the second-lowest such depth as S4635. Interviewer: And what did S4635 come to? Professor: 0.020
